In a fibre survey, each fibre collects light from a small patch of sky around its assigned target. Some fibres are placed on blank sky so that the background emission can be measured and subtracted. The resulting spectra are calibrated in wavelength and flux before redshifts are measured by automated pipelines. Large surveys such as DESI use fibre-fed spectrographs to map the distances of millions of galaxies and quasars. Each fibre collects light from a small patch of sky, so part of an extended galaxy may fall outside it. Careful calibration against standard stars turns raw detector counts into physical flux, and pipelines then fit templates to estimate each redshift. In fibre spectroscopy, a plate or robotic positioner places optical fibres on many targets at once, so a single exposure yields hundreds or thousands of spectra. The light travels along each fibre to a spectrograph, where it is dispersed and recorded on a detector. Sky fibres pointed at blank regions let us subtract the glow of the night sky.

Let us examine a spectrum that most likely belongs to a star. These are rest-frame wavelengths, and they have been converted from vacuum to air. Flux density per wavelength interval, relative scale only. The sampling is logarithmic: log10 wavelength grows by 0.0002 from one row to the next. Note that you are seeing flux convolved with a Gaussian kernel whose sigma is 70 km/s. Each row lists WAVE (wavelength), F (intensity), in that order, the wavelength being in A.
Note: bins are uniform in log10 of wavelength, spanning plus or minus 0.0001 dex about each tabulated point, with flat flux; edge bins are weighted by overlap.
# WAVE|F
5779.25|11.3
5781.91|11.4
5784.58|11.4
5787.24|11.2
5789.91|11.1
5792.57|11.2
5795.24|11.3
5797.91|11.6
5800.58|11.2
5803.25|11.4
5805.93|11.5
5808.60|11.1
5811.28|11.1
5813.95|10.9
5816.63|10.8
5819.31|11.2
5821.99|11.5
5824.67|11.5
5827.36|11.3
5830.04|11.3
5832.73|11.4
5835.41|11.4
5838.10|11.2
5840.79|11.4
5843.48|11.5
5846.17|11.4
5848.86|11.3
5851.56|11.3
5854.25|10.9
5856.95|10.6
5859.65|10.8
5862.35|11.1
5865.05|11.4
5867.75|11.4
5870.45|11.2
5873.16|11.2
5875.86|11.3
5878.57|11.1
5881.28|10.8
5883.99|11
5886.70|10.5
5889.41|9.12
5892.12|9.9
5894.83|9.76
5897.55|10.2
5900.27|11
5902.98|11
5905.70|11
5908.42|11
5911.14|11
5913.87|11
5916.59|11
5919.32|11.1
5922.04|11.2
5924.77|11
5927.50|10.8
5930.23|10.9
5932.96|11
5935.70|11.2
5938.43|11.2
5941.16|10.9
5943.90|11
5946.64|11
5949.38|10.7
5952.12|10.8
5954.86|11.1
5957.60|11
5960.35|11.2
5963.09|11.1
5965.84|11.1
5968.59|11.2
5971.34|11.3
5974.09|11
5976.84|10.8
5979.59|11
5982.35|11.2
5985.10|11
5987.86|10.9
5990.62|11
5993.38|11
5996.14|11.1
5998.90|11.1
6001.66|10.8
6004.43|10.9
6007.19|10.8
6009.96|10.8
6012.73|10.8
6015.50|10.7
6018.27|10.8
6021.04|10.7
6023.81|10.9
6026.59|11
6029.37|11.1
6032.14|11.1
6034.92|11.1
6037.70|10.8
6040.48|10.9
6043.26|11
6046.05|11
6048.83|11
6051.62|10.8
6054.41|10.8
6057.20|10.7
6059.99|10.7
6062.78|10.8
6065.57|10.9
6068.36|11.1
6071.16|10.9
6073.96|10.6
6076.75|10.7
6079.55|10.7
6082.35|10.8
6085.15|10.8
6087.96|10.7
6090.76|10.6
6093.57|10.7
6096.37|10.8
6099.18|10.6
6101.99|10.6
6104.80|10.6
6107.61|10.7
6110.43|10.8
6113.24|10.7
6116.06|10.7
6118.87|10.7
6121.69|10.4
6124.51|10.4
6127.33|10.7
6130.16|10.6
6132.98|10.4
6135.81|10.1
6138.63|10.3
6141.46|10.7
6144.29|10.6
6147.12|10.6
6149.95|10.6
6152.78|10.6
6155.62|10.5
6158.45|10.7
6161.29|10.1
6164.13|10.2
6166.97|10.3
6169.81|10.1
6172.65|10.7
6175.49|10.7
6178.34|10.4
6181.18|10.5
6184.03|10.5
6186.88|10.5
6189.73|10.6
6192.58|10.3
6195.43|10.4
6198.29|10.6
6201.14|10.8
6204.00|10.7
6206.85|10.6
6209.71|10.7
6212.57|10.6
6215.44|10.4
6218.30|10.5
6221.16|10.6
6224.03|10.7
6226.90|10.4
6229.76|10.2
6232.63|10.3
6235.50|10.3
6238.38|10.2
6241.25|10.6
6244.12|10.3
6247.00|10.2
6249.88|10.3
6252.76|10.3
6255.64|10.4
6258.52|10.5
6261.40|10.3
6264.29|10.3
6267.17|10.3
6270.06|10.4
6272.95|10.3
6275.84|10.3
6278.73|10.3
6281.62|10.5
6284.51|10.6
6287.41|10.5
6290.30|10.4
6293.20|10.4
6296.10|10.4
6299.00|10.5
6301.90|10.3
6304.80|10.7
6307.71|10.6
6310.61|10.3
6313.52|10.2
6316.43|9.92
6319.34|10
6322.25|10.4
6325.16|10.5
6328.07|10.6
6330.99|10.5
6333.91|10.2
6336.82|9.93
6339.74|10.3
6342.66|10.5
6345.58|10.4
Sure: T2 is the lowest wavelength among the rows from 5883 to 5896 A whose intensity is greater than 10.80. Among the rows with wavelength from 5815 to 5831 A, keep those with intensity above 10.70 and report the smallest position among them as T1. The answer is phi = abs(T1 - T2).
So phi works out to 67.4 A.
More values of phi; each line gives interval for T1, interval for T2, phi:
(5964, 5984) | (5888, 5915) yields 65.6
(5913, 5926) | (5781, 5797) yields 132.0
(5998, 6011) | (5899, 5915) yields 98.6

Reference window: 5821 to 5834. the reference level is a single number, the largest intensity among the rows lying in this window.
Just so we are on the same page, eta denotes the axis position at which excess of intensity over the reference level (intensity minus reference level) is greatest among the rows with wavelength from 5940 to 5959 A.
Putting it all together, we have 5954.86 A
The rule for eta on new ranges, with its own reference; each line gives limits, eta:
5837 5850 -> 5843.48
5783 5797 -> 5784.58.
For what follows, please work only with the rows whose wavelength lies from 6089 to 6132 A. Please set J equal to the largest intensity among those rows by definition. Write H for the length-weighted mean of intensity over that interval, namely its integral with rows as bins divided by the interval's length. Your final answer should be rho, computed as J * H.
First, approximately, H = 10.6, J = 10.8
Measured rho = 115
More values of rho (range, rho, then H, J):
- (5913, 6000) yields 125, 11.0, 11.3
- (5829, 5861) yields 129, 11.2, 11.5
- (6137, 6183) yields 112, 10.5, 10.7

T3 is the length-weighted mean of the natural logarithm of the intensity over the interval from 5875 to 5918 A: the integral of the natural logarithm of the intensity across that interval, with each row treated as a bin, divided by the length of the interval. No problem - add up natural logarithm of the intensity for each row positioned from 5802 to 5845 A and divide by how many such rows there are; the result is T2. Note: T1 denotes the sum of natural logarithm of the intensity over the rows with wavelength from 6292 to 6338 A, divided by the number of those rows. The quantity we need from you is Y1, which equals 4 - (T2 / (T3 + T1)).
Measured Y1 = 3.48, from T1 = 2.34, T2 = 2.42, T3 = 2.365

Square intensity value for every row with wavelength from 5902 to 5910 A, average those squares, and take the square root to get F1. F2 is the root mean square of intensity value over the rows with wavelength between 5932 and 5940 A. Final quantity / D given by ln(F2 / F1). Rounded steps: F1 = 11.0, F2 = 11.1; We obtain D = 0.01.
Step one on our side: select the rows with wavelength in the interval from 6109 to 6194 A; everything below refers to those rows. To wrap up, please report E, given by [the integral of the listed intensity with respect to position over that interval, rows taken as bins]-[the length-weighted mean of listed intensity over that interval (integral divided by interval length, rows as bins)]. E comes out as 882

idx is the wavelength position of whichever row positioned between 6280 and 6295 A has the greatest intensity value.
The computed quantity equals 6284.51 A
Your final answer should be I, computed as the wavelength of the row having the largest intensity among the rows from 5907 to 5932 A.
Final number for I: 5922.04 A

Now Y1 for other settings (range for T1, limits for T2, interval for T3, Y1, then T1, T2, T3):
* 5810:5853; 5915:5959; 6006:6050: 3.50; 2.42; 2.40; 2.389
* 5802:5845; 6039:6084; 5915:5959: 3.51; 2.42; 2.38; 2.397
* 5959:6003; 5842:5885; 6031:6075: 3.50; 2.40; 2.41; 2.387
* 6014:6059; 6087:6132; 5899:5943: 3.51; 2.39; 2.36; 2.400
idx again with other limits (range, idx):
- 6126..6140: 6127.33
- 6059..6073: 6068.36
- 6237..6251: 6241.25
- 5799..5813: 5805.93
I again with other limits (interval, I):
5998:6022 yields 5998.90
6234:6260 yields 6241.25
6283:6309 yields 6304.80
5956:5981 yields 5971.34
